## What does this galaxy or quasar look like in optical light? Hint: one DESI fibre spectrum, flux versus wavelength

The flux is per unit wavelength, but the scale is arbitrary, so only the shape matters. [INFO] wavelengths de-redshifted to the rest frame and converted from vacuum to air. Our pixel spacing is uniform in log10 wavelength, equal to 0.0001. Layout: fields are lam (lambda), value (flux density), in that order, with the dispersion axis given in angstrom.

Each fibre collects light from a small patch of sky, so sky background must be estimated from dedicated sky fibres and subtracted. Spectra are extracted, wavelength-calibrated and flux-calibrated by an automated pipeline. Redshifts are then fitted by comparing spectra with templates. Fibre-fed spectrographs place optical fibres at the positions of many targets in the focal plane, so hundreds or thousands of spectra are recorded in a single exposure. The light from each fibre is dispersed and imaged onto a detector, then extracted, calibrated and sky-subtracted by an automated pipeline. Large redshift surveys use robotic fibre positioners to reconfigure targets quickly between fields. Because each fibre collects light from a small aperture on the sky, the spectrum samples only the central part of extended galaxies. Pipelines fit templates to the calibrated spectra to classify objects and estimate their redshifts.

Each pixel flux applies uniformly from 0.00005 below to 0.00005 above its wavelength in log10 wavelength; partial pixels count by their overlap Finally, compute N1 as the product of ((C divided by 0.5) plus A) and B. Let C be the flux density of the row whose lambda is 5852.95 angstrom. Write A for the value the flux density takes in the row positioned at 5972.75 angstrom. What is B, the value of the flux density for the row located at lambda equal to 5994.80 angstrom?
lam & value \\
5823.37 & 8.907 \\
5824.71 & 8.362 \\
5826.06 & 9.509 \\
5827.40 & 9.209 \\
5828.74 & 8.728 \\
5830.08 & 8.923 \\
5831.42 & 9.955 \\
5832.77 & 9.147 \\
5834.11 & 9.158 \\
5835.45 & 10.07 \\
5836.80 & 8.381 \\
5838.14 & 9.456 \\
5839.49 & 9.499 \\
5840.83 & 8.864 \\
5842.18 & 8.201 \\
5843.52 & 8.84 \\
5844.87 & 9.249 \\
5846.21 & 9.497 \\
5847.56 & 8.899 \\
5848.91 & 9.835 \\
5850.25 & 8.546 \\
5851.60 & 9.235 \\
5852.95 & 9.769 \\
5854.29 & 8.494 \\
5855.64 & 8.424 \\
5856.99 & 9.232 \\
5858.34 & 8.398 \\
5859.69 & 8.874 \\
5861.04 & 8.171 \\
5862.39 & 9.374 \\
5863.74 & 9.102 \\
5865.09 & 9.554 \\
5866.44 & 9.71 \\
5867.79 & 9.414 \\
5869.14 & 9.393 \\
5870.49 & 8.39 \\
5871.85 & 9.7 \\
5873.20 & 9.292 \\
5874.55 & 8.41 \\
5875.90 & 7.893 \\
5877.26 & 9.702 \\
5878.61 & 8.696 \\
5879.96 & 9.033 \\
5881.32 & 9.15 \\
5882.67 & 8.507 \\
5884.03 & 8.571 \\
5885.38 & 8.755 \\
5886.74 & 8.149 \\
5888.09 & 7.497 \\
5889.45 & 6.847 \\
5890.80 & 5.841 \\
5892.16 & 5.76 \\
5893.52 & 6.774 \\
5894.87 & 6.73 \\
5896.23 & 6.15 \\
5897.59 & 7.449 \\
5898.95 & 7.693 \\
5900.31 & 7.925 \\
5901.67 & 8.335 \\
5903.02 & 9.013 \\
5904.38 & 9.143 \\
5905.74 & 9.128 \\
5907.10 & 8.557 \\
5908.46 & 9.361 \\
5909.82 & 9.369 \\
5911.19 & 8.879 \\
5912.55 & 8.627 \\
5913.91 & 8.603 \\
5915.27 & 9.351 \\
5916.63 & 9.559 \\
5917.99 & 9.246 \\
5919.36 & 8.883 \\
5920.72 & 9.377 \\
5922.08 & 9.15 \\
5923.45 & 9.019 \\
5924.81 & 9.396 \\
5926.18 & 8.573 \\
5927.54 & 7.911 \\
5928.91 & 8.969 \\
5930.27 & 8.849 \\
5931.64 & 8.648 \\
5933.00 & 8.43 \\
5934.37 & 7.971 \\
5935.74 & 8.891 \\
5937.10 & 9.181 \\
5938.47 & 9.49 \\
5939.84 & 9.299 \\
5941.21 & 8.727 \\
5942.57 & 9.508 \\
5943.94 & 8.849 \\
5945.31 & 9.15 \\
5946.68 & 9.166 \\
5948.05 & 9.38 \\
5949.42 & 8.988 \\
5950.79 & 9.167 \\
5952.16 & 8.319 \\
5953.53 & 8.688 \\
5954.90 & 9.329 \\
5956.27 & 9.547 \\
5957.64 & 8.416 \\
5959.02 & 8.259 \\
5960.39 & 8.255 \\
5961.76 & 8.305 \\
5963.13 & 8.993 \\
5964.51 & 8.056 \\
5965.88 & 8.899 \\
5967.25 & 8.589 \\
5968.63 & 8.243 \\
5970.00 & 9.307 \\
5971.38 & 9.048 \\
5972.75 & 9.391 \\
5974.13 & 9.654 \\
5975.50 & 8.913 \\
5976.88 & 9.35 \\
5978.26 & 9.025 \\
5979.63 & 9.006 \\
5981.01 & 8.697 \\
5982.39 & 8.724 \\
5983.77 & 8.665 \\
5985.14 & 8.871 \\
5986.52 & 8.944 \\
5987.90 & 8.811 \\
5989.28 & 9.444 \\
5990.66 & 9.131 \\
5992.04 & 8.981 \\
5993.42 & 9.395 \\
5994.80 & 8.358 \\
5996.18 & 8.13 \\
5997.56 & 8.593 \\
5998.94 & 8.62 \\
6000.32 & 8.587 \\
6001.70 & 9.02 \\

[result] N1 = 242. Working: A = 9.391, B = 8.358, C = 9.769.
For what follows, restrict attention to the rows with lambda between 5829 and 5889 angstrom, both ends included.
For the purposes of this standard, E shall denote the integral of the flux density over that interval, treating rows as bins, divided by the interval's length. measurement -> 9.0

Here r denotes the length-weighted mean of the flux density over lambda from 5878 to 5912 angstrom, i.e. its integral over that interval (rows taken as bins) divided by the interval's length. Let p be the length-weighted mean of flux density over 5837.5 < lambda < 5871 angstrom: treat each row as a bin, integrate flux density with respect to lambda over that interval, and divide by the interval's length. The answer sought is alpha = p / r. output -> 1.13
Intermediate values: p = 9.06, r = 8.05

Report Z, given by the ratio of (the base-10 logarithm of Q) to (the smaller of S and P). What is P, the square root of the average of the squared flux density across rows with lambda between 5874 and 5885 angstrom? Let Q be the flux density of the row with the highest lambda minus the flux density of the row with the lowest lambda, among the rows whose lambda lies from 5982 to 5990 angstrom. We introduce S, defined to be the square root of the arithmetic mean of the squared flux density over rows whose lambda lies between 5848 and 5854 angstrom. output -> -0.02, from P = 8.76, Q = 0.72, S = 9.4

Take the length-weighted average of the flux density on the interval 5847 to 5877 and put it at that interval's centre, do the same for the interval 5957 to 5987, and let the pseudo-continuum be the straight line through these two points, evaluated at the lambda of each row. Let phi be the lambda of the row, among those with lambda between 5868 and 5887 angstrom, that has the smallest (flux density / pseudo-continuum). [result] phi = 5875.90 angstrom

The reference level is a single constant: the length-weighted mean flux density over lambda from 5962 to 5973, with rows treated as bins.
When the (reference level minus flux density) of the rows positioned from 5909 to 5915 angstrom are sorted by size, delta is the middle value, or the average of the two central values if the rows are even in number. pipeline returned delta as 0.02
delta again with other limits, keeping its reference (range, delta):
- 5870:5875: -0.08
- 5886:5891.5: 1.60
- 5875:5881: -0.09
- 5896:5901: 1.20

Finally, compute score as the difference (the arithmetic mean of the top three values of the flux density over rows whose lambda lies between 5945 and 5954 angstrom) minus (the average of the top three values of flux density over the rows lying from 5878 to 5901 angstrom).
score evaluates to 0.3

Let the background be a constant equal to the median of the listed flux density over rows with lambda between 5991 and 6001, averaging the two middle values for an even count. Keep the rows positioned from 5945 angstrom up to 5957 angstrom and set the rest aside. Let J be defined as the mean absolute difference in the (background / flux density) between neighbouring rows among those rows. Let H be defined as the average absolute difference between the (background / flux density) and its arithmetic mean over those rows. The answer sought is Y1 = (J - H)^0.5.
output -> 0.09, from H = 0.030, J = 0.039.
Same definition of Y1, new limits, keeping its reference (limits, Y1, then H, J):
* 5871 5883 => 0.16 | 0.054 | 0.079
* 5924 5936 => 0.16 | 0.042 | 0.066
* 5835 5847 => 0.15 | 0.051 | 0.072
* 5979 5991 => 0.06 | 0.020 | 0.023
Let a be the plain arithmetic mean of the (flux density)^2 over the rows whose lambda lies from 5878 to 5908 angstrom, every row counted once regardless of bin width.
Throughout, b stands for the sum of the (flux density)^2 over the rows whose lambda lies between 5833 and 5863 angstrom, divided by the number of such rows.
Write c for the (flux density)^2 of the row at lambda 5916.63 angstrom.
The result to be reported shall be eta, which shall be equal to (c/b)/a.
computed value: 0.0176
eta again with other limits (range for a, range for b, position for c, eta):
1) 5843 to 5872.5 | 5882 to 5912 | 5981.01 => 0.0142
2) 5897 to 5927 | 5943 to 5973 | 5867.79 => 0.0144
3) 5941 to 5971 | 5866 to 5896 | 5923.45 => 0.0149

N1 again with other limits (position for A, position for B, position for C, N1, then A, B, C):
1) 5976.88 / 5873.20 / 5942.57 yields 264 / 9.35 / 9.292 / 9.508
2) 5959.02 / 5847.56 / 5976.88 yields 240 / 8.259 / 8.899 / 9.35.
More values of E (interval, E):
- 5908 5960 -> 9.0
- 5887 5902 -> 7.0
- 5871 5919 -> 8.3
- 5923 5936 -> 8.7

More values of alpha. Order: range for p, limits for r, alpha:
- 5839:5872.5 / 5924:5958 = 1.02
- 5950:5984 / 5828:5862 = 0.98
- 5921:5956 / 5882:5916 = 1.11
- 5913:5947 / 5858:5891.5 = 1.04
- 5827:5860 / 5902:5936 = 1.02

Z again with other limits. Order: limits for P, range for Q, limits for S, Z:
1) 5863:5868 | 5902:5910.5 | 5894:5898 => -0.07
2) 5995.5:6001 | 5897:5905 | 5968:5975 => 0.03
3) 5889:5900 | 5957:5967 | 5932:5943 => -0.05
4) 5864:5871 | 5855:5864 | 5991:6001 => -0.02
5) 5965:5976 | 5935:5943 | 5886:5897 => -0.03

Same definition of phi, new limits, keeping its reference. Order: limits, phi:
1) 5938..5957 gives 5952.16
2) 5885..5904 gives 5892.16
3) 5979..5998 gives 5996.18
